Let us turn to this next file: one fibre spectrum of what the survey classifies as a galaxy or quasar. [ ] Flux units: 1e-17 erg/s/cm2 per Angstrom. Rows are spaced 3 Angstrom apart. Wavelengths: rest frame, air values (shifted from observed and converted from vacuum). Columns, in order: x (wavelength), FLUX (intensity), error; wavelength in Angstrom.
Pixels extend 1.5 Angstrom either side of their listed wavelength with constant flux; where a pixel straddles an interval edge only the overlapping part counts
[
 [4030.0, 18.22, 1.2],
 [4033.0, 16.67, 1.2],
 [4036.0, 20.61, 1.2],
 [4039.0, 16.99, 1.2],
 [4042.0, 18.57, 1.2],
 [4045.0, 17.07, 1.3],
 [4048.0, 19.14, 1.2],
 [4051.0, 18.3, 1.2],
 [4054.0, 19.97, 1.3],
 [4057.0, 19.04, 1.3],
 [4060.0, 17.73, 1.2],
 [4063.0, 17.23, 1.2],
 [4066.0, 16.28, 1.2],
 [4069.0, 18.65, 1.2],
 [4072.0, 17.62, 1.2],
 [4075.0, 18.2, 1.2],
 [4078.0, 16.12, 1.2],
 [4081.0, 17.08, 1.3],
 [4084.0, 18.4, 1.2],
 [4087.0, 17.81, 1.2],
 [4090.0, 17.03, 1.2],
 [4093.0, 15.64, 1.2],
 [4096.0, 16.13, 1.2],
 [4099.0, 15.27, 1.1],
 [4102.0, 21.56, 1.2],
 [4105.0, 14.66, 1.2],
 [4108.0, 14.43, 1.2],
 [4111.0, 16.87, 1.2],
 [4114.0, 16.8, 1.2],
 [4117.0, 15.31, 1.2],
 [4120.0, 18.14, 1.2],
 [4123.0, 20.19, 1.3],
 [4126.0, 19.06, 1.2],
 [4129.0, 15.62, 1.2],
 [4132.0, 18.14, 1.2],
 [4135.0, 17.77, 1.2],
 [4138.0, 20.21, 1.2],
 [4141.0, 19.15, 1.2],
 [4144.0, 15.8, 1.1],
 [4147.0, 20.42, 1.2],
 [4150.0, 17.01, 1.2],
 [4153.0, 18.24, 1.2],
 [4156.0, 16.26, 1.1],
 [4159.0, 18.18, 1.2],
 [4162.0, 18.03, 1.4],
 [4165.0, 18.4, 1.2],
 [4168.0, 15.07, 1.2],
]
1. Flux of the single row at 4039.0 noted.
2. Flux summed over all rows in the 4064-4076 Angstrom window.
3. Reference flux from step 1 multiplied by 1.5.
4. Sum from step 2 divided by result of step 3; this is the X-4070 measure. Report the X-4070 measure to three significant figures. 2.78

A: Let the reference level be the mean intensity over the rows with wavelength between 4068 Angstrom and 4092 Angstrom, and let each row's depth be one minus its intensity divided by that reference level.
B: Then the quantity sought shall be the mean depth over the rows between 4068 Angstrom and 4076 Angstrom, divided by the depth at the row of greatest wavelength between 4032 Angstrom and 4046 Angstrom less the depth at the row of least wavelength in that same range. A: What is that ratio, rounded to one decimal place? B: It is 1.4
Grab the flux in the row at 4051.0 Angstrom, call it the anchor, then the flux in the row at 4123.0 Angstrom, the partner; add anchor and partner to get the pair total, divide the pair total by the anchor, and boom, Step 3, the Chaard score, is 2.10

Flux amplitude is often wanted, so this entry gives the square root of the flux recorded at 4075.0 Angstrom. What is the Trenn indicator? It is 4.27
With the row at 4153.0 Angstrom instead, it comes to 4.27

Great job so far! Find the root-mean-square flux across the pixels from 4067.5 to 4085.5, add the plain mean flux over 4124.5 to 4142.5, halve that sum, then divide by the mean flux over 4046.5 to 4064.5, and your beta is 0.970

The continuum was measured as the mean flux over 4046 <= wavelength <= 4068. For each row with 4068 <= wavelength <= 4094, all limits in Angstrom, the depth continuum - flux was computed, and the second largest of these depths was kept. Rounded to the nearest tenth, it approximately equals 2.1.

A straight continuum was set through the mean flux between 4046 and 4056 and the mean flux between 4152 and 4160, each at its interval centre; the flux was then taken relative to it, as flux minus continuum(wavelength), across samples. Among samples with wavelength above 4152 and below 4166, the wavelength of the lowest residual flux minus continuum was 4156.0 Angstrom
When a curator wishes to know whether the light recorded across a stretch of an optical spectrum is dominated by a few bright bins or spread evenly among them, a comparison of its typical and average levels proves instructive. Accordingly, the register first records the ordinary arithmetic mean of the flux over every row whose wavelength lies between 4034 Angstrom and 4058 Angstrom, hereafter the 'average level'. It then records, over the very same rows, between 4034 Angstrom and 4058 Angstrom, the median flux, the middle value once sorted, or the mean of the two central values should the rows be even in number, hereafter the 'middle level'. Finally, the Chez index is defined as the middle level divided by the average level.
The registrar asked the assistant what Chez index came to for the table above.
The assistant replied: 1.01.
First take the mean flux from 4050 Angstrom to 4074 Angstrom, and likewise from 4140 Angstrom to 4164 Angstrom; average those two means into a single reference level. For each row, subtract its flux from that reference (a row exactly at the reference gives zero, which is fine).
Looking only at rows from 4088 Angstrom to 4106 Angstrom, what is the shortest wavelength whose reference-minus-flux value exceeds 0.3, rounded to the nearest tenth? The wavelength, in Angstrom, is 4090.0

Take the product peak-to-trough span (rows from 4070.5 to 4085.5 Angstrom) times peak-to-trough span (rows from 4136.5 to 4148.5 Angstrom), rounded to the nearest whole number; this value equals 11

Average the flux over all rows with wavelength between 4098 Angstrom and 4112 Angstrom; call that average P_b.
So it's 16.6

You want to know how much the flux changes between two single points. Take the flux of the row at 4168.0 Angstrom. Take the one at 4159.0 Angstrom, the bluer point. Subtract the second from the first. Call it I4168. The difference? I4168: -3.1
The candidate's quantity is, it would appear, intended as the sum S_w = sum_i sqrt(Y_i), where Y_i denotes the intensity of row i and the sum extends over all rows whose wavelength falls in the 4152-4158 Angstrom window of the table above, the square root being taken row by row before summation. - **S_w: 8.3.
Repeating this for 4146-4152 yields 8.6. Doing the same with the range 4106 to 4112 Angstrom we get 7.9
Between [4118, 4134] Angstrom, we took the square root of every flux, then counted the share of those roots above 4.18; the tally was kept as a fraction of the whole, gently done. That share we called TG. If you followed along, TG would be 0.80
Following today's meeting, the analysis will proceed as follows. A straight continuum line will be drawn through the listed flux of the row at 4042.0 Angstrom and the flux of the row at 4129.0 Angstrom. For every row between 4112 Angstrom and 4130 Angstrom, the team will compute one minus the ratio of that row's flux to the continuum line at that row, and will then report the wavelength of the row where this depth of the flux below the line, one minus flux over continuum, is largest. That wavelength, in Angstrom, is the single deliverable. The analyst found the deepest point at 4117.0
